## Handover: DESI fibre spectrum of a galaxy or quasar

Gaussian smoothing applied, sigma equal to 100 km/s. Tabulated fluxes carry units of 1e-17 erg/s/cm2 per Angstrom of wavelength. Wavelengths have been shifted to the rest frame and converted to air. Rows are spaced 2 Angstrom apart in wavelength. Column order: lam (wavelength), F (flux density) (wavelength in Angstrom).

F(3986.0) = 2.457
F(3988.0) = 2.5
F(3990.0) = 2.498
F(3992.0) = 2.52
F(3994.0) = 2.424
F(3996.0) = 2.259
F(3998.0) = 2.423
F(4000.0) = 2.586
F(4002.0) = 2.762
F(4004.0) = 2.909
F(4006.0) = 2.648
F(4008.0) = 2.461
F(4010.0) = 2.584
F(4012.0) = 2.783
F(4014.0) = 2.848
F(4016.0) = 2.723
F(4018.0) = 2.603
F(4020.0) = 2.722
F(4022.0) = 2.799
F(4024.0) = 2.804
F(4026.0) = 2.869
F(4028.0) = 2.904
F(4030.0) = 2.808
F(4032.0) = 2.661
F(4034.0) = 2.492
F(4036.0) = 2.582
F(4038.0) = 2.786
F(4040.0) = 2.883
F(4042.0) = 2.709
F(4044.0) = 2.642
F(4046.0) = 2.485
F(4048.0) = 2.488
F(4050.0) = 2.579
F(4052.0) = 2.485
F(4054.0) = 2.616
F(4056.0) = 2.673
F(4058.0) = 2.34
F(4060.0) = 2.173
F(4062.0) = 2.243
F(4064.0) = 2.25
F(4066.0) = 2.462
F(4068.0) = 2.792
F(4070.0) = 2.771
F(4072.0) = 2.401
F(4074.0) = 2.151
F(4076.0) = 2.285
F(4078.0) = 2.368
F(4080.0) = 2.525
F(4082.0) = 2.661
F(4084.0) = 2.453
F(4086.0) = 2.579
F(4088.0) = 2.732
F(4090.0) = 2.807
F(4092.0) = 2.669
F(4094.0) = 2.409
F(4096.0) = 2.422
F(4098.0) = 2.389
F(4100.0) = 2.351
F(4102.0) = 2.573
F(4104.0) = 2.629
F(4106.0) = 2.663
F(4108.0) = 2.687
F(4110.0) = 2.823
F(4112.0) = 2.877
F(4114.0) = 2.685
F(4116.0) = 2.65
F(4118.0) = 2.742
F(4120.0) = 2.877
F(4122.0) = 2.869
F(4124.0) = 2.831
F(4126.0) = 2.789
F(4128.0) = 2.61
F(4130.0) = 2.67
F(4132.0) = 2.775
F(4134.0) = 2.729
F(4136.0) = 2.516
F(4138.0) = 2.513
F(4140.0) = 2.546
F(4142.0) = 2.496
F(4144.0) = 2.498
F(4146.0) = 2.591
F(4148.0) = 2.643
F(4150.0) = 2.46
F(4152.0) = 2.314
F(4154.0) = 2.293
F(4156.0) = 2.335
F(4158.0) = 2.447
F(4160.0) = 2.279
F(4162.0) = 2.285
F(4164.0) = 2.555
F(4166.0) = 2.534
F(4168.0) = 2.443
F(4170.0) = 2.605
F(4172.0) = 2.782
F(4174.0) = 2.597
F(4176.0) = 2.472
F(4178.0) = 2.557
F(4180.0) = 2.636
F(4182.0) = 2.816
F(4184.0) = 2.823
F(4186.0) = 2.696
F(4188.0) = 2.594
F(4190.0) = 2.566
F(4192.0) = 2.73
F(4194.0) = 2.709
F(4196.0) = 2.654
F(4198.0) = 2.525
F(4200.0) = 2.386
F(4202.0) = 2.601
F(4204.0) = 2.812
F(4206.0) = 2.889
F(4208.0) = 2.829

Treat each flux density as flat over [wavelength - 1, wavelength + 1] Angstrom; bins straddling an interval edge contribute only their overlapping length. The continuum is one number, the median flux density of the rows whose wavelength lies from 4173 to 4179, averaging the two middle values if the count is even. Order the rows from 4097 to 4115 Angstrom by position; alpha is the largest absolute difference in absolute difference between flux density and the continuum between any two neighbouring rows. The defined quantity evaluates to 0.19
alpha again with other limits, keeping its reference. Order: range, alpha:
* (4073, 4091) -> 0.16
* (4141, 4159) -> 0.15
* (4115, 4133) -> 0.18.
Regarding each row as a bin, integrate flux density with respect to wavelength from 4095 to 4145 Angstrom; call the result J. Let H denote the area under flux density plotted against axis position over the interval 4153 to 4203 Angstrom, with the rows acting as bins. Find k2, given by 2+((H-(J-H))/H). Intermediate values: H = 128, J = 132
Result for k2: 2.96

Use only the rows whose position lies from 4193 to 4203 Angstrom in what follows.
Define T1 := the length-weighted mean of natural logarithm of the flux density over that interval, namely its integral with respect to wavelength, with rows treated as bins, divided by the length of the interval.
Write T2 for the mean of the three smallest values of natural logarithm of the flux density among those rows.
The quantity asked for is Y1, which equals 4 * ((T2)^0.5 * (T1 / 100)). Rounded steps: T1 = 0.94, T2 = 0.92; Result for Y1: 0.036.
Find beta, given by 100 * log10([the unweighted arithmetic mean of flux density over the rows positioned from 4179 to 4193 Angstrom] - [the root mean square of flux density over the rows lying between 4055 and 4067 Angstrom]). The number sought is -48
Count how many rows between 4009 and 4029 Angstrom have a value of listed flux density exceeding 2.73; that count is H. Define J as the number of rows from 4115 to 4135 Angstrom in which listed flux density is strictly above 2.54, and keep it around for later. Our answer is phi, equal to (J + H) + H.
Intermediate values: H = 6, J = 10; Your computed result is 22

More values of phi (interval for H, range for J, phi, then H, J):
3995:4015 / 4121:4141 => 16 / 4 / 8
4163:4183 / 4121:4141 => 12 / 2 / 8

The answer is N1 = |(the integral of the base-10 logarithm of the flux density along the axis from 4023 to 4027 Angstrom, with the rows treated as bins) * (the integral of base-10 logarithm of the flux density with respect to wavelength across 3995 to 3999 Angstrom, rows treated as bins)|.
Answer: 2.67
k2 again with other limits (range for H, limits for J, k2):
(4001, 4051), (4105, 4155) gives 3.02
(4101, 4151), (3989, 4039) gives 3.00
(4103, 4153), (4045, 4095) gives 3.06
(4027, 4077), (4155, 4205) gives 2.99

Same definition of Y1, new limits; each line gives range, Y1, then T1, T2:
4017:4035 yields 0.039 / 1.01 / 0.95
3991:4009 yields 0.035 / 0.94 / 0.86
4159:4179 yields 0.034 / 0.92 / 0.85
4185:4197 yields 0.038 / 0.98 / 0.96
